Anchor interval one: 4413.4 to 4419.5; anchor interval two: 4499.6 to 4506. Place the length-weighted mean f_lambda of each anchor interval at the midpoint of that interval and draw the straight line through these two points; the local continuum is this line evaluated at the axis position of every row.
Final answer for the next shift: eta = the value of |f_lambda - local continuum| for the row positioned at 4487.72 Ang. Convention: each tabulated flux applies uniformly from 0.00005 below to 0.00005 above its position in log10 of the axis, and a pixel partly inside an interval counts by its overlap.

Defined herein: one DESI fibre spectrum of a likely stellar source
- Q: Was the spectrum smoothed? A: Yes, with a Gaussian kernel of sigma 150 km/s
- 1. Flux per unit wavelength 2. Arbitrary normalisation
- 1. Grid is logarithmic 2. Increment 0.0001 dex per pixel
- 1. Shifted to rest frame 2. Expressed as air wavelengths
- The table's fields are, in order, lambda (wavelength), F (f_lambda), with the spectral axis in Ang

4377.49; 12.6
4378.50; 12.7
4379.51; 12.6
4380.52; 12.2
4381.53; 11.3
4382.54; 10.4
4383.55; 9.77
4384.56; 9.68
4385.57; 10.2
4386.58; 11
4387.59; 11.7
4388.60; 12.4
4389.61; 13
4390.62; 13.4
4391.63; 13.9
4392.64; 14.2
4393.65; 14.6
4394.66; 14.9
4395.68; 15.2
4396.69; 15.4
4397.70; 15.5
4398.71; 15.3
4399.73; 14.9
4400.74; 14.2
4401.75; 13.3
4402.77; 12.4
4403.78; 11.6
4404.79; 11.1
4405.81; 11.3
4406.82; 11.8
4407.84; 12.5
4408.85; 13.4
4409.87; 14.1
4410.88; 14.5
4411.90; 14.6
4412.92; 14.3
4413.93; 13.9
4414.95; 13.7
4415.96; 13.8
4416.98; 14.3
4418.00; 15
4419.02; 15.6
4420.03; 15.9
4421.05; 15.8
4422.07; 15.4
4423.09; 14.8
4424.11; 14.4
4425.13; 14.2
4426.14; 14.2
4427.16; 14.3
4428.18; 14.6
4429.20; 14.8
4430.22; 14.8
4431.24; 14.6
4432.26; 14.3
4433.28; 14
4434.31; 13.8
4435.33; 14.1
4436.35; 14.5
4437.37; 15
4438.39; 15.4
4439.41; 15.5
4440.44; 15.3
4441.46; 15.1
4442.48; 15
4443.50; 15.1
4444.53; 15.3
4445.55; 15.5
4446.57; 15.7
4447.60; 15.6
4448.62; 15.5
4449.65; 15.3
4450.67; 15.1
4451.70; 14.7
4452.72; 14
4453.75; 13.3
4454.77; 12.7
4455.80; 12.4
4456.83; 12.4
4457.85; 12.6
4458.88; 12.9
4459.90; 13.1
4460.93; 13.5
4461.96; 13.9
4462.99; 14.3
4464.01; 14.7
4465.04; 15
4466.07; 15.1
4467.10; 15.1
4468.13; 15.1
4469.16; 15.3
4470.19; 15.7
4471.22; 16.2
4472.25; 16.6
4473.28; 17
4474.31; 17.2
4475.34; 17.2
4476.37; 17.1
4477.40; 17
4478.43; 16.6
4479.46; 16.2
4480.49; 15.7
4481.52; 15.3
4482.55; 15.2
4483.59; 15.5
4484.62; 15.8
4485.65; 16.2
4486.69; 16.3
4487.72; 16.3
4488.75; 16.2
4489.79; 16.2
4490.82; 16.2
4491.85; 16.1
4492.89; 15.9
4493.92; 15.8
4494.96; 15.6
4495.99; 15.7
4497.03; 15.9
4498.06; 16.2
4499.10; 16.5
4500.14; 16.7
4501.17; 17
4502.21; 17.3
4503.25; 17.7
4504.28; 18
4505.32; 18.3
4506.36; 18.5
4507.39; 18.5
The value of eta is 0.7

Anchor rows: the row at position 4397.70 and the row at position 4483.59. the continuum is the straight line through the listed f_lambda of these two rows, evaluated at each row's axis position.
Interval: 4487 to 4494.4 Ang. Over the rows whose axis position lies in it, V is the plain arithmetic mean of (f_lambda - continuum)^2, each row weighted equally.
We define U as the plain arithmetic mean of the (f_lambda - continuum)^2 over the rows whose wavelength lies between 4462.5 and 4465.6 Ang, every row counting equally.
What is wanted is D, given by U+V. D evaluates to 1.2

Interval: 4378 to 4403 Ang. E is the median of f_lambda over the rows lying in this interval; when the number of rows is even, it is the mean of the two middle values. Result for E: 13.0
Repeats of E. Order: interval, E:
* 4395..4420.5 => 14.2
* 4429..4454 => 15.0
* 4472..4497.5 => 16.2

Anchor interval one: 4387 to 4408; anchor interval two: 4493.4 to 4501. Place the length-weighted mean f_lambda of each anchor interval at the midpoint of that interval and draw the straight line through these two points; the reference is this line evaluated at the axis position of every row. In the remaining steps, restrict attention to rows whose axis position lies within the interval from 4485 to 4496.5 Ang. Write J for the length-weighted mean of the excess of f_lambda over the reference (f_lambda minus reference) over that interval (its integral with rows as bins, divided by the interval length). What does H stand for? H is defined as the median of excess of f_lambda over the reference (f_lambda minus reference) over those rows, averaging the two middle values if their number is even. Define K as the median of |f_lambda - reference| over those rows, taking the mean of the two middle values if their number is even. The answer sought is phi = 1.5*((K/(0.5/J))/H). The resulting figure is 0.38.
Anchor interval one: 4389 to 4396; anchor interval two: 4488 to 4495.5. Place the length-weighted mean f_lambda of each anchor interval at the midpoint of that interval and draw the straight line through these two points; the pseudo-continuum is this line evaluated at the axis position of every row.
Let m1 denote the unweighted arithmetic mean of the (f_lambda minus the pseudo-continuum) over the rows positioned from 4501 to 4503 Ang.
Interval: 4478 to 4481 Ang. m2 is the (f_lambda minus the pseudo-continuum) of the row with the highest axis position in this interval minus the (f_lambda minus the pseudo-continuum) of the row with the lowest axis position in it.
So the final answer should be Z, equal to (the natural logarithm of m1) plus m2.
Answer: -1.0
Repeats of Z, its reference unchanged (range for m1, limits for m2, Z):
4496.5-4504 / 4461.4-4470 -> 0.7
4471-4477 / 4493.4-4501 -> 1.0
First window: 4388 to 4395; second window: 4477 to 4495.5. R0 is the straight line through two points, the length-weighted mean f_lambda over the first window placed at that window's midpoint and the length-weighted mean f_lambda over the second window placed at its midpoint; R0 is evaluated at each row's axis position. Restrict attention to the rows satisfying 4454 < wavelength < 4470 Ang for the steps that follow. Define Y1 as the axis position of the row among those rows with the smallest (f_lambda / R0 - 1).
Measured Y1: 4456.83 Ang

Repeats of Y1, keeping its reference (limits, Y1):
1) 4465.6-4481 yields 4468.13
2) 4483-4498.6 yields 4494.96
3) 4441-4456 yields 4455.80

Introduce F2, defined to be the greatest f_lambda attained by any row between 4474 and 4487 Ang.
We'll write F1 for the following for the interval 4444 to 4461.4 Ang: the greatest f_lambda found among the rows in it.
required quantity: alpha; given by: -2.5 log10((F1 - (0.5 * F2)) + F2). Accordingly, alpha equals -3.464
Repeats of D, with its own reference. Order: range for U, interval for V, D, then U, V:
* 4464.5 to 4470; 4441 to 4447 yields 0.3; 0.2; 0.1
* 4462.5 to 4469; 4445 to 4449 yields 0.5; 0.5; 0.0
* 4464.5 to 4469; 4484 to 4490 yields 0.7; 0.2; 0.5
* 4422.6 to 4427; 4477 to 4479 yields 3.0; 1.3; 1.7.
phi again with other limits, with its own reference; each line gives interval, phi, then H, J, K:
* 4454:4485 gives 3.92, -0.22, -0.31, 0.95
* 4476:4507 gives 1.85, 0.33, 0.48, 0.42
